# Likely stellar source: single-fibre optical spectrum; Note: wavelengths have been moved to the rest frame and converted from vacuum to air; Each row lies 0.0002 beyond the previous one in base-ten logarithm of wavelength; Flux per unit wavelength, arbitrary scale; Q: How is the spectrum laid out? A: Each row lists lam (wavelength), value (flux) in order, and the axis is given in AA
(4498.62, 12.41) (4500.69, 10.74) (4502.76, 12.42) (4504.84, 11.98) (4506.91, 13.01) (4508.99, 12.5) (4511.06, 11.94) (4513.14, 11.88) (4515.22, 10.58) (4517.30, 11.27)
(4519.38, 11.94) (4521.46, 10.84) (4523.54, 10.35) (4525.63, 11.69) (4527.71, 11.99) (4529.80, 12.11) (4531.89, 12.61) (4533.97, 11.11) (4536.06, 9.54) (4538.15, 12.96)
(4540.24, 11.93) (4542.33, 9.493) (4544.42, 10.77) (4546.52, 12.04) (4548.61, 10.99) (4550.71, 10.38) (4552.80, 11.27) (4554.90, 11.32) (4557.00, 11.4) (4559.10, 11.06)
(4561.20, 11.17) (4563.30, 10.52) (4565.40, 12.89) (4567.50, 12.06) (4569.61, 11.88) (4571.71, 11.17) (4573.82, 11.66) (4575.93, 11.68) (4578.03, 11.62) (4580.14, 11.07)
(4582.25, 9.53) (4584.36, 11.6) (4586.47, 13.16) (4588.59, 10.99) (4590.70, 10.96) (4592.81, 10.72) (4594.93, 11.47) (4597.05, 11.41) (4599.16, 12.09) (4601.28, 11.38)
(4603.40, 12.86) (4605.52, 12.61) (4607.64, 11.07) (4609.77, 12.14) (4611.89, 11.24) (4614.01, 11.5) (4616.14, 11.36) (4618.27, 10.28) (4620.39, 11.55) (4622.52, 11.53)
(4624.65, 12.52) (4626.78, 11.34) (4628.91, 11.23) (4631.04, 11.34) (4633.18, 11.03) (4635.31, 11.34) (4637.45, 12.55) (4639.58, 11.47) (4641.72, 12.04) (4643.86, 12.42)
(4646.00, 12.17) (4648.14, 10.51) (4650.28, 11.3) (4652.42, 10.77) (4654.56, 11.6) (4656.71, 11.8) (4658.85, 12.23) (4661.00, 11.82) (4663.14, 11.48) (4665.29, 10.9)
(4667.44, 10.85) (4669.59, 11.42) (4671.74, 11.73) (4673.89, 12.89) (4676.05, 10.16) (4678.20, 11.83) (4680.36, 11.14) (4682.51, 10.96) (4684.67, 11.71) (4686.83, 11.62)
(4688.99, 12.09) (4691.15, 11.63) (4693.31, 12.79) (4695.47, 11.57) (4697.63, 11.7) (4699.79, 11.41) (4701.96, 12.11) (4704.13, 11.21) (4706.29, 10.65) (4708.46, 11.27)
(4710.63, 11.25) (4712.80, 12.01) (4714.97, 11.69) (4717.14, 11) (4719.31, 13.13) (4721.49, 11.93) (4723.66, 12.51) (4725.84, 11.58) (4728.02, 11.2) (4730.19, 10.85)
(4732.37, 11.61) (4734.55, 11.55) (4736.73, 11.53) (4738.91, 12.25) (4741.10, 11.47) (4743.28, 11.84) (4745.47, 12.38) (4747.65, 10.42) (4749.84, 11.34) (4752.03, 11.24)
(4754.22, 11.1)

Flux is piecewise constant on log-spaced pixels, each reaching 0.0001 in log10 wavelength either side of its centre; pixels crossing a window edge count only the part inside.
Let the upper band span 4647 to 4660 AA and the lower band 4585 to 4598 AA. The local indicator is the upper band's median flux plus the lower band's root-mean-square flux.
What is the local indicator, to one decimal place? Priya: 22.9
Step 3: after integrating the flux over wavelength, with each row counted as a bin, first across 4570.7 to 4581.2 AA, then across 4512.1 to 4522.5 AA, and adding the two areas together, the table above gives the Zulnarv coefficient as 238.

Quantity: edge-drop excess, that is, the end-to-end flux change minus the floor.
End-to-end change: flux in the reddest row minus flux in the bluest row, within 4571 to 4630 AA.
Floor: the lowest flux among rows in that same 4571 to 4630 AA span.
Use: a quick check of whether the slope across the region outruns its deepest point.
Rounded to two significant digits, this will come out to -9.5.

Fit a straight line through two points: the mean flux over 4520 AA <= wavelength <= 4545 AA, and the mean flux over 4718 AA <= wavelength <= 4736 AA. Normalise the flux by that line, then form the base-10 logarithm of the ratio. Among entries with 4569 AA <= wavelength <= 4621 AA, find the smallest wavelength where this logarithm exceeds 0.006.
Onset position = 4569.61 AA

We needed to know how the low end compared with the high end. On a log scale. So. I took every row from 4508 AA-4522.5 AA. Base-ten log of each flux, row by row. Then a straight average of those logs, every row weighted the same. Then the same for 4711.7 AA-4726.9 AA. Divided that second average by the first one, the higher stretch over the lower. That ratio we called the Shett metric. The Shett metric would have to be 1.01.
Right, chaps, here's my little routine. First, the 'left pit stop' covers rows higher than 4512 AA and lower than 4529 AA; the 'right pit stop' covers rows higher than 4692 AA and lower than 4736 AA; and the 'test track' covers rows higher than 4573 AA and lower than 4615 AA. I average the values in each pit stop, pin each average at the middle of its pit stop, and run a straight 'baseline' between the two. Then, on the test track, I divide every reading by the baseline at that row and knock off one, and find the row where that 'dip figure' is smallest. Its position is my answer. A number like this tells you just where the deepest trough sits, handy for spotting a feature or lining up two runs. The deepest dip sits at 4582.25 AA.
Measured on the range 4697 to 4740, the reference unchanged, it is 4706.29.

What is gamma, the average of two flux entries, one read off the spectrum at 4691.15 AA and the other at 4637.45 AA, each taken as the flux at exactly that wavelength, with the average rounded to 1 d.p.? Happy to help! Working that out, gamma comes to 12.1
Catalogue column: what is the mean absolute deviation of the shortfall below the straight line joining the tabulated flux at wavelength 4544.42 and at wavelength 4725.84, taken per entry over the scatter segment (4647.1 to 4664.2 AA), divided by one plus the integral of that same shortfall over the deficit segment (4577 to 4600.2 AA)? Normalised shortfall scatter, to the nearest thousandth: -0.056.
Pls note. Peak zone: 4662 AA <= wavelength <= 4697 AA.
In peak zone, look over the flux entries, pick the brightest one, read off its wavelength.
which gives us 4673.89 AA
